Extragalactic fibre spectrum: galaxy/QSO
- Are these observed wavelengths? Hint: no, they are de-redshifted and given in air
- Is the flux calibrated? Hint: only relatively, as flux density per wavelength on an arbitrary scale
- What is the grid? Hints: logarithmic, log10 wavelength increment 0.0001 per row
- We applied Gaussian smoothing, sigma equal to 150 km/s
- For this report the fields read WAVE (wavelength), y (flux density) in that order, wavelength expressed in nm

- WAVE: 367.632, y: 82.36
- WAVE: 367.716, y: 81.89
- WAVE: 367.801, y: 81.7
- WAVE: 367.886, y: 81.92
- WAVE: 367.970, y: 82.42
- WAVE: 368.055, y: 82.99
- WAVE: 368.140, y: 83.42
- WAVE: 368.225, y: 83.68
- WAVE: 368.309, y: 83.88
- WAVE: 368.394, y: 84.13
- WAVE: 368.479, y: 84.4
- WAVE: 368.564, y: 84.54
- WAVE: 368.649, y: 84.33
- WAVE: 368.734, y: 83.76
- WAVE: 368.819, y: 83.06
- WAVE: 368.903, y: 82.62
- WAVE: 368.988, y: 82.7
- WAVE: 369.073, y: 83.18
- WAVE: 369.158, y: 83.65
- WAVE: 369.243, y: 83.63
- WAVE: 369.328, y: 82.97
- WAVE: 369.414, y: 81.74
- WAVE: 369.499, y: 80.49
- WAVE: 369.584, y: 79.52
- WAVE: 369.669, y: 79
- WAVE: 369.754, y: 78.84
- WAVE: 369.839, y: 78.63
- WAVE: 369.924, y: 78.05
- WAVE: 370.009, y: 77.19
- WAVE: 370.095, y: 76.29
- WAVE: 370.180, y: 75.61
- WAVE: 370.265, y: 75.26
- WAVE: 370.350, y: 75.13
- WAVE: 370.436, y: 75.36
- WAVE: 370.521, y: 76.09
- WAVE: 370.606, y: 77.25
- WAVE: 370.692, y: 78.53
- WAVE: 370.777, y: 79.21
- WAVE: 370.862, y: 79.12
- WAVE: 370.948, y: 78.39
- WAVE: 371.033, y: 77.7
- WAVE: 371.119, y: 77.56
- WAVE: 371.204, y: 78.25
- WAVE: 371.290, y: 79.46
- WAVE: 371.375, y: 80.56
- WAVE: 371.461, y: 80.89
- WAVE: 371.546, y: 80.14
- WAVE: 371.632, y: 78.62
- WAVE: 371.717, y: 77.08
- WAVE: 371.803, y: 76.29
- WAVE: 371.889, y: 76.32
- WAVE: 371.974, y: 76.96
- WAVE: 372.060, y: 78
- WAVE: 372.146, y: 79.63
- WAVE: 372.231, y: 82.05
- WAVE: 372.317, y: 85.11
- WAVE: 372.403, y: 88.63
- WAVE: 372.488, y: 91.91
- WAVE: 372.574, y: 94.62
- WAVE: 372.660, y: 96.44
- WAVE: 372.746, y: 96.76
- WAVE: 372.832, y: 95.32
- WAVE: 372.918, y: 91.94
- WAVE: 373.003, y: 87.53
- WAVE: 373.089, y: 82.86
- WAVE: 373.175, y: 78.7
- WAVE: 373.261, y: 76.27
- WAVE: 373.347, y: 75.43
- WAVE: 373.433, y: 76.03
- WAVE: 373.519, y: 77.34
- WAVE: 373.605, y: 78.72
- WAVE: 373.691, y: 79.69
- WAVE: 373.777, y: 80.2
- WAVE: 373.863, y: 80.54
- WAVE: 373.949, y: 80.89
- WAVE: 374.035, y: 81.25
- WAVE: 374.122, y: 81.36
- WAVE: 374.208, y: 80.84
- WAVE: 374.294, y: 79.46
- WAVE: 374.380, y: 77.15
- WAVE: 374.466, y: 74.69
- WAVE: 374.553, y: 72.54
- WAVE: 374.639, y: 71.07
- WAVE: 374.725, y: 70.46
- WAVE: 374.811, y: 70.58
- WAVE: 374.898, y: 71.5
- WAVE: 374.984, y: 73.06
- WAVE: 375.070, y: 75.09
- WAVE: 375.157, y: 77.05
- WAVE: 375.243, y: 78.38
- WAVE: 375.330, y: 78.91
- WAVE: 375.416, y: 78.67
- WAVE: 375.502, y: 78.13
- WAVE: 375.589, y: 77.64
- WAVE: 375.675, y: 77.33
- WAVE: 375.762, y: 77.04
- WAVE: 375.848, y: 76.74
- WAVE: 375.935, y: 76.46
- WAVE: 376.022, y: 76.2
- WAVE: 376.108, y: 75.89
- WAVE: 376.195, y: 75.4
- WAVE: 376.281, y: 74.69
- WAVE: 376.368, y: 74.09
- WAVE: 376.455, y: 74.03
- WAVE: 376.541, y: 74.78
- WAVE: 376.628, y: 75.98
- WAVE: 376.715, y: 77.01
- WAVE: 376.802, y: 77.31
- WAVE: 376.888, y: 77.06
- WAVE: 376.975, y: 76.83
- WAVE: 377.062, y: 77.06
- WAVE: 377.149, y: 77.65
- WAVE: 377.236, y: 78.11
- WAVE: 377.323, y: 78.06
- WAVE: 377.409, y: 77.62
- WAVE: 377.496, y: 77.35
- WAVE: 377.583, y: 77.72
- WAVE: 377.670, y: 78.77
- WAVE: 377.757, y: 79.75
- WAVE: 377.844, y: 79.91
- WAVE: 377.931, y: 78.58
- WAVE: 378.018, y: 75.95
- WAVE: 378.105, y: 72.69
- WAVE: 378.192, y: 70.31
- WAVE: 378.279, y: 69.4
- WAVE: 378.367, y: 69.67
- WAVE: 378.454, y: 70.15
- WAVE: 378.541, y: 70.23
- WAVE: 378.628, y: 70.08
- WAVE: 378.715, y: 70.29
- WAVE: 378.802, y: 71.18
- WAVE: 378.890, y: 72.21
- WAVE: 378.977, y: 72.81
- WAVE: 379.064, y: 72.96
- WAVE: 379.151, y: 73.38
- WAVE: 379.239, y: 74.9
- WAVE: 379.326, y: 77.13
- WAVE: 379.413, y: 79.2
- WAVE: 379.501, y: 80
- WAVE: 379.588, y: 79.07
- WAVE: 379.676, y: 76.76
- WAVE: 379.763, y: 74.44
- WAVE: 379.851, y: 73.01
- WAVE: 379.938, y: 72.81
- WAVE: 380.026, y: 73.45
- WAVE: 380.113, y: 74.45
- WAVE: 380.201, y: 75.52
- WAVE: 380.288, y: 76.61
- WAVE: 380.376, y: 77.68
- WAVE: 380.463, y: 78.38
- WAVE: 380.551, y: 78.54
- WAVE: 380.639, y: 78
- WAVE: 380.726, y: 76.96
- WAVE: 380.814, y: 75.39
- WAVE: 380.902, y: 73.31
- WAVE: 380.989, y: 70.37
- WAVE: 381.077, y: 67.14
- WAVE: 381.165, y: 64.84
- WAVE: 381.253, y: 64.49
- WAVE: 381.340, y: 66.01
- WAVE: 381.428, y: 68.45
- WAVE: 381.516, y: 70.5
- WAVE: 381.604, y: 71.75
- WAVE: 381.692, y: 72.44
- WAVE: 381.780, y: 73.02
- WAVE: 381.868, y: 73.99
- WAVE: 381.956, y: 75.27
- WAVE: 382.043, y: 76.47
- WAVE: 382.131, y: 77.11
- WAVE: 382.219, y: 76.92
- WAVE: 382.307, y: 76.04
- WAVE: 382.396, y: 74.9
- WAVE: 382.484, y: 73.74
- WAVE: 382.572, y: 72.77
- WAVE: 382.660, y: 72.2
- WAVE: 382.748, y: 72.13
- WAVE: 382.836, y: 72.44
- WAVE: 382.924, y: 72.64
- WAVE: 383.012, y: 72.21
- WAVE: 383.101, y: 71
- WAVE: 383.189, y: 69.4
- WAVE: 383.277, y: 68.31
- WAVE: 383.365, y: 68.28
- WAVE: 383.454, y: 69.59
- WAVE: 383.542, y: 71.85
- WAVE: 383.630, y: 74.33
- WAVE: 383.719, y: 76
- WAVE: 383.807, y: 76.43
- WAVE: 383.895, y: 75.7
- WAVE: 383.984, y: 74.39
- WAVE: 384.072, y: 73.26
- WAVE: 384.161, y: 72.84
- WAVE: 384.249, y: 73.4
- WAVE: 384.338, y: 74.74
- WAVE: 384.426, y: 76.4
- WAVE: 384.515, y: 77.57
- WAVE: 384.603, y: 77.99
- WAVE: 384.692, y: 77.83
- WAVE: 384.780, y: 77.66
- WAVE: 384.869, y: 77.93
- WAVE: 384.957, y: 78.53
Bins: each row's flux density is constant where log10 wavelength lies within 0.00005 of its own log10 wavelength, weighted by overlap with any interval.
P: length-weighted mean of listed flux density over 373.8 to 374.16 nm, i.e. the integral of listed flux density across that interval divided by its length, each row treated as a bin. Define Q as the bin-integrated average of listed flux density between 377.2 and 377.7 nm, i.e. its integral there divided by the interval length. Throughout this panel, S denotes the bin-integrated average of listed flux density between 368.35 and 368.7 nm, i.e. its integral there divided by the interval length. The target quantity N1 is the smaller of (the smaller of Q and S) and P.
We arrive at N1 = 78.0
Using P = 81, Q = 78.0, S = 84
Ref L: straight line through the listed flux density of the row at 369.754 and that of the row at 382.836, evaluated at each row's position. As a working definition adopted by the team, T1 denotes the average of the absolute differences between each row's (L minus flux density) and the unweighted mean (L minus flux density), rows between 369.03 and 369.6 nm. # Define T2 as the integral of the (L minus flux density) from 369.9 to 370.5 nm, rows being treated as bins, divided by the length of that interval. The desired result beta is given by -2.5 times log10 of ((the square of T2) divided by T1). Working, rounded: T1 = 1.3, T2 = 2.6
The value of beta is -1.8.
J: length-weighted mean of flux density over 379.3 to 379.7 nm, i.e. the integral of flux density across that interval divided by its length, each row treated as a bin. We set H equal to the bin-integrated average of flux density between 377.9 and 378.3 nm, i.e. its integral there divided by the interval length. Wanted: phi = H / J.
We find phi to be 0.94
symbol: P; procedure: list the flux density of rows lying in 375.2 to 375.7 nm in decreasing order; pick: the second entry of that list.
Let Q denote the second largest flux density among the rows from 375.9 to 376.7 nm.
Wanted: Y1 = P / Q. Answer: 1.03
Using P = 78.67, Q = 76.2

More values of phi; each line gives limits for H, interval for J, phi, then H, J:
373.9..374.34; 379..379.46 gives 1.07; 80.7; 75.4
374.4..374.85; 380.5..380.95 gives 0.94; 72.2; 76.4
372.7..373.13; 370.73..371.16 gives 1.16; 91.0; 78.4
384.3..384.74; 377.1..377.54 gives 0.99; 77.1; 77.8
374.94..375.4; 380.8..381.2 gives 1.10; 76.7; 69.9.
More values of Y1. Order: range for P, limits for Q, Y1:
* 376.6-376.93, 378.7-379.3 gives 1.05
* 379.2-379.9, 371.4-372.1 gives 0.99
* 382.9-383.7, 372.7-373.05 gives 0.76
